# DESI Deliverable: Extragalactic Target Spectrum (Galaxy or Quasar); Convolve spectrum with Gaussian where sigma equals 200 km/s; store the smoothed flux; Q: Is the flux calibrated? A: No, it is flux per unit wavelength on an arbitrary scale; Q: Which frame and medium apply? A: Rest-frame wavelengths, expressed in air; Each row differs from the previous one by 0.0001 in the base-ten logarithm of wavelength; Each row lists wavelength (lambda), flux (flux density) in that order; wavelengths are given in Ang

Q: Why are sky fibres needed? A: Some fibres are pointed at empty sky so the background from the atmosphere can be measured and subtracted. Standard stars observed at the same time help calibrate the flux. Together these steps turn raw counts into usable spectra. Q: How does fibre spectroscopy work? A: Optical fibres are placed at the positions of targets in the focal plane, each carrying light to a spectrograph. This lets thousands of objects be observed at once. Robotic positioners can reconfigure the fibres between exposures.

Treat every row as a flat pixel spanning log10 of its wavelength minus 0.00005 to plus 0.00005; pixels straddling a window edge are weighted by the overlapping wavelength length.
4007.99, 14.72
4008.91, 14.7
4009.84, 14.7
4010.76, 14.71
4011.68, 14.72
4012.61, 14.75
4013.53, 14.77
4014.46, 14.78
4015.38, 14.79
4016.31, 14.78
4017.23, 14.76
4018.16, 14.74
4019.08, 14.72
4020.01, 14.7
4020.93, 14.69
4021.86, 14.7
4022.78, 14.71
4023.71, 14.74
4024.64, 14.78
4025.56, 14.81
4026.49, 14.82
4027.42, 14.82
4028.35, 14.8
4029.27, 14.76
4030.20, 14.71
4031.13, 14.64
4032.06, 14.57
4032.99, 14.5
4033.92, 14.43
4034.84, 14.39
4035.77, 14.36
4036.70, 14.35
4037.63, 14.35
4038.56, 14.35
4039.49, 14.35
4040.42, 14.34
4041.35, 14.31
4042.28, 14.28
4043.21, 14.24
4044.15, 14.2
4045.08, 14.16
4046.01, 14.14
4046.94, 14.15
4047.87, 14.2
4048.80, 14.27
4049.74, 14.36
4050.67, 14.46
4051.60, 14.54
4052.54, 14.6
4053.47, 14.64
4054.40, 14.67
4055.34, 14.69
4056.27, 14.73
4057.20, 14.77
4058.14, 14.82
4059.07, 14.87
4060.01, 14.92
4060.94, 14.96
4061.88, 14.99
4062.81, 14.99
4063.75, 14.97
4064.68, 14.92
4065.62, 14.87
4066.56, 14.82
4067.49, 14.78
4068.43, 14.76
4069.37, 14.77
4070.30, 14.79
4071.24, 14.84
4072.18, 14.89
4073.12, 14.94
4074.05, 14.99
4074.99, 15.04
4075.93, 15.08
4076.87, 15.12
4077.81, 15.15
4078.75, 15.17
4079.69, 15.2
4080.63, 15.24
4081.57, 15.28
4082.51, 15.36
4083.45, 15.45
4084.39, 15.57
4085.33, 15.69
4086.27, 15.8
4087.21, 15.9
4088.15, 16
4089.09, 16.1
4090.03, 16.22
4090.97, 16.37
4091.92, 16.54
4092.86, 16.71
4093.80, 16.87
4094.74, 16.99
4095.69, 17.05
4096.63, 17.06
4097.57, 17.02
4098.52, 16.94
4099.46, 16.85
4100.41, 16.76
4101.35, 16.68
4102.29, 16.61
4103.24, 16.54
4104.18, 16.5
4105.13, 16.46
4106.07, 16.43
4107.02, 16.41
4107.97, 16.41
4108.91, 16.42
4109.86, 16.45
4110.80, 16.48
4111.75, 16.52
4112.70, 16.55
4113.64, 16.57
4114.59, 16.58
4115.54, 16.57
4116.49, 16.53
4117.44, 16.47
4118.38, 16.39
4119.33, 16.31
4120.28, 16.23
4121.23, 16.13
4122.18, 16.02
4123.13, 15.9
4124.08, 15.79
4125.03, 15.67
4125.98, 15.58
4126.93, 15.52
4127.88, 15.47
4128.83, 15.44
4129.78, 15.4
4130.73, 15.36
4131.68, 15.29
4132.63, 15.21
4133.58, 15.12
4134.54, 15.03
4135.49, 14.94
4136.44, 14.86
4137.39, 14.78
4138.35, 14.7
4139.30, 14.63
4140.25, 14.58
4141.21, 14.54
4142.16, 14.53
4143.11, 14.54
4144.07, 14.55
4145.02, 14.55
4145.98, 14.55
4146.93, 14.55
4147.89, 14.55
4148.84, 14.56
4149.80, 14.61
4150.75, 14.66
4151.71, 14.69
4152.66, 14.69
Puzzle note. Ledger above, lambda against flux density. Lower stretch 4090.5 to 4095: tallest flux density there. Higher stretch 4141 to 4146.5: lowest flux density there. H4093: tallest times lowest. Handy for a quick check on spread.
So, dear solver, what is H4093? 247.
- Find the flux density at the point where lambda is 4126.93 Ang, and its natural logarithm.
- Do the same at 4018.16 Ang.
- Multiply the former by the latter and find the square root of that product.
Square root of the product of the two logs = 2.72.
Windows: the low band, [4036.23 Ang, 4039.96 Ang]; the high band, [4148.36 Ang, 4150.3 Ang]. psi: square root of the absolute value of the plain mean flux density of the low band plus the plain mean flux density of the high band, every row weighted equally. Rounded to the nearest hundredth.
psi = 5.38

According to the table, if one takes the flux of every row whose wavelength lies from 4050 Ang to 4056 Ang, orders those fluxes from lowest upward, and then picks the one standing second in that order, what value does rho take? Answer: 14.54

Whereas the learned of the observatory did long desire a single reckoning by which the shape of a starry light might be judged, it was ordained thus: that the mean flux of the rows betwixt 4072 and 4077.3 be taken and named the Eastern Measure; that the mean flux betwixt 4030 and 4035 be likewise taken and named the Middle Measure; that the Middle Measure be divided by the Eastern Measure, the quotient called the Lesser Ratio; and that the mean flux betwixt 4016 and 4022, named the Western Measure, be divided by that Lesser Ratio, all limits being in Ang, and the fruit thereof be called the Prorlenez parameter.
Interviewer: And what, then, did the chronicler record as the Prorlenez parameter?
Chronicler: 15.2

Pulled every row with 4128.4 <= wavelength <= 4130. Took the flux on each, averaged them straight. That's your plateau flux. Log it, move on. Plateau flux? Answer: 15.4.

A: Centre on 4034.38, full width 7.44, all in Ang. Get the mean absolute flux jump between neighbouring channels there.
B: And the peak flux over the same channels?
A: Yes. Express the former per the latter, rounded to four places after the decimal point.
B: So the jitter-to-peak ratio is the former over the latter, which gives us 0.0028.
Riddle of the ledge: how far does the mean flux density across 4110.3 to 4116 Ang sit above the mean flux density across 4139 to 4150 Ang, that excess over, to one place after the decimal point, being 2.0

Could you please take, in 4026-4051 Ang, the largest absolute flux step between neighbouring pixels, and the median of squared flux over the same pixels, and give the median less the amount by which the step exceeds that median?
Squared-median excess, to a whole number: 412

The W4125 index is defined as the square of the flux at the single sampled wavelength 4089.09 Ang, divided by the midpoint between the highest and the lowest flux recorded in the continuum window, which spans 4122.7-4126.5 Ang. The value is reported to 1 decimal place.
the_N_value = 16.5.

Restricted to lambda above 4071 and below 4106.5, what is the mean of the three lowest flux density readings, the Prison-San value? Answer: 14.9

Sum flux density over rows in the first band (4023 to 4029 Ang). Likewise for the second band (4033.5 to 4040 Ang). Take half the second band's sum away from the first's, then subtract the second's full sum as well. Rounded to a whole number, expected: -62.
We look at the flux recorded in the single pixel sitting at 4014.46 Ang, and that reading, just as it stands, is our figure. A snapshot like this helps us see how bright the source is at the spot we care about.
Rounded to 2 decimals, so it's 14.78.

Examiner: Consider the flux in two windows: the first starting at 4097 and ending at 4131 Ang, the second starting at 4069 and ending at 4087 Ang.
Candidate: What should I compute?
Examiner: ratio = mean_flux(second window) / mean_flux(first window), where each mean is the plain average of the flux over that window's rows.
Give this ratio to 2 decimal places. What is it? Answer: 0.93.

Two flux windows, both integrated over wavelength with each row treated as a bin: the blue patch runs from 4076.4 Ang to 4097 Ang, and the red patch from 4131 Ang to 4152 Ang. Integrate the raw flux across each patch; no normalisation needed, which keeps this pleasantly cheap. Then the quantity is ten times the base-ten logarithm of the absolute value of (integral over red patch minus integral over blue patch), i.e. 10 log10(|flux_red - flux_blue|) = 13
